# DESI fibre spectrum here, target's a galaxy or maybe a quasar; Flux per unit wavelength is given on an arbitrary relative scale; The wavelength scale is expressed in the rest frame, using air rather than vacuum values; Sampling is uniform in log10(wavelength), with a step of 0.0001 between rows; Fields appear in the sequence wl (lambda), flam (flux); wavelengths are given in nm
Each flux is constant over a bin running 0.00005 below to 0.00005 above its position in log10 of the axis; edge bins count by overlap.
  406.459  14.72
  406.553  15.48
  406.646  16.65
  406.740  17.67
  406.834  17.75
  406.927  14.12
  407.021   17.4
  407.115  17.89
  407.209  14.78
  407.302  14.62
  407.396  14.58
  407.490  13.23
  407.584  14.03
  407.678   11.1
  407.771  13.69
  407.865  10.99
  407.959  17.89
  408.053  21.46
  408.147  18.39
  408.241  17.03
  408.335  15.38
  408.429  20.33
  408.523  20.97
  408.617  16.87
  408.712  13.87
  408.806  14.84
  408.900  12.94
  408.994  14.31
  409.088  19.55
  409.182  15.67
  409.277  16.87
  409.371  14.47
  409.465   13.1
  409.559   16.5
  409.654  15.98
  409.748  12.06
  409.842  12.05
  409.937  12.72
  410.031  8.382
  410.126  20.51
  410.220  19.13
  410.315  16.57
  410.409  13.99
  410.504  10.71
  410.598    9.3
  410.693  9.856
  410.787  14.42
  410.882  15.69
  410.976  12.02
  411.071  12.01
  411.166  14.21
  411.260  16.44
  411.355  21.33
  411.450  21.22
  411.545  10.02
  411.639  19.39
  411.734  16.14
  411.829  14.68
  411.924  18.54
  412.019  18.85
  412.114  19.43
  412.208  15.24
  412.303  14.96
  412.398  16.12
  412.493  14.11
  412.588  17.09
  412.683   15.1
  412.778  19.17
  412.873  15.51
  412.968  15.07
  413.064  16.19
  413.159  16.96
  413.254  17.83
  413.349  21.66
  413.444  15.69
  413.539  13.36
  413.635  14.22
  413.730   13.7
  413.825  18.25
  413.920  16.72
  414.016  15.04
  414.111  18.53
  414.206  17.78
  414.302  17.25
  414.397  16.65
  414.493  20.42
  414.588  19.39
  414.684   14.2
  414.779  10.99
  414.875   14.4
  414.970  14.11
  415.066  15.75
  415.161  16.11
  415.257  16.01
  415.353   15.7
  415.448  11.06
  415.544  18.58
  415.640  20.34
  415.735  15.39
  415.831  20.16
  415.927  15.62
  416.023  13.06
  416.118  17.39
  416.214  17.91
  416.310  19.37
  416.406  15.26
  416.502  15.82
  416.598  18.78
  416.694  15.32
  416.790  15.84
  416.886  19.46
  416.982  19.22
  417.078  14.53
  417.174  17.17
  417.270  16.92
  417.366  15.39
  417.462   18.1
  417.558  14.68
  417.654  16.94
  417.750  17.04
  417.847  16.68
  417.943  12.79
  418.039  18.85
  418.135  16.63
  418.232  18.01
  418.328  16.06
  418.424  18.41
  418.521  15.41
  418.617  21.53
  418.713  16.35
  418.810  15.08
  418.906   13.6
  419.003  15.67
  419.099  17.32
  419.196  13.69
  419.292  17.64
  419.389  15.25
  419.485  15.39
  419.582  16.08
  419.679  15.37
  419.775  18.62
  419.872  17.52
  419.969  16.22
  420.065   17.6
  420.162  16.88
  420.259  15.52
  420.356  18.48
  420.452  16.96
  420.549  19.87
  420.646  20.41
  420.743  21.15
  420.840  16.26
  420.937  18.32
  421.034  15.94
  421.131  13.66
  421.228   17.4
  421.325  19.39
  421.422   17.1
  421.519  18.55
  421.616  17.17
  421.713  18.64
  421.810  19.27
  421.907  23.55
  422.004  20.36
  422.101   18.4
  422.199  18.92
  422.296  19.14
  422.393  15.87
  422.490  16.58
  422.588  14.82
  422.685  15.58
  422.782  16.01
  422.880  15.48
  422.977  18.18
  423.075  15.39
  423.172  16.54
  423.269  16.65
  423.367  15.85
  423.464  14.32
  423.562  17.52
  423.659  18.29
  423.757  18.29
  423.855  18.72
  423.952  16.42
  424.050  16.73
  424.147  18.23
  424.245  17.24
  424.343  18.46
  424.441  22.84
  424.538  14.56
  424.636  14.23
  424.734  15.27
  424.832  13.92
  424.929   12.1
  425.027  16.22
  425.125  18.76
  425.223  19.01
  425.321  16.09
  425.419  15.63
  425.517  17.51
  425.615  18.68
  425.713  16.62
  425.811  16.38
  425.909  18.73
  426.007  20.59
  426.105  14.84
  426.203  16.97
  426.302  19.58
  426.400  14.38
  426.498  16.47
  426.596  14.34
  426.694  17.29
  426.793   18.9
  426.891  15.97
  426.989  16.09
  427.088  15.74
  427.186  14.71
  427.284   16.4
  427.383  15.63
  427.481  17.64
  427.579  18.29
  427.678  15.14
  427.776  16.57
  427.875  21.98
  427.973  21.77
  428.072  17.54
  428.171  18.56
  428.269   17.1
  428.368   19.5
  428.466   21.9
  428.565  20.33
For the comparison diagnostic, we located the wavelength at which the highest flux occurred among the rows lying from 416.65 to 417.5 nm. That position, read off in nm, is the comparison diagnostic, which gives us 416.886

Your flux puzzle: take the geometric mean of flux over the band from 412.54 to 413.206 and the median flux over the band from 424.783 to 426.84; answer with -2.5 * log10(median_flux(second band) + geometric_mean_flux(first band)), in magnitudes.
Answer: -3.80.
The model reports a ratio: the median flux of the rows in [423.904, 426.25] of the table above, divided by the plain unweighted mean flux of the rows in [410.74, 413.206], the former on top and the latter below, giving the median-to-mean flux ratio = 1.03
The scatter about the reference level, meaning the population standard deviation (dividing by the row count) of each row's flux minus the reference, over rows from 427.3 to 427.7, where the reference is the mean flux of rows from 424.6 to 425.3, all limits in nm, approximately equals 1.3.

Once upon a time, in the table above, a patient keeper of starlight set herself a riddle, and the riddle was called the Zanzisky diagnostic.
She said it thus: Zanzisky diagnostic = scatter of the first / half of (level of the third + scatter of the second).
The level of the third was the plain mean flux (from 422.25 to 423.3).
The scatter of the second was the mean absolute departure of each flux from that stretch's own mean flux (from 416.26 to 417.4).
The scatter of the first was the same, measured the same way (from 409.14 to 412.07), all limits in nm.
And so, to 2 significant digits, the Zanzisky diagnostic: 0.32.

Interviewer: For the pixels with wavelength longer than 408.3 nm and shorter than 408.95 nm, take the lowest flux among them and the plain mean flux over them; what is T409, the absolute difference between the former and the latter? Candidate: 3.5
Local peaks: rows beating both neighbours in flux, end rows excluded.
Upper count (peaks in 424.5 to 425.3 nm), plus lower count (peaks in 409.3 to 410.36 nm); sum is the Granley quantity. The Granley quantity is 4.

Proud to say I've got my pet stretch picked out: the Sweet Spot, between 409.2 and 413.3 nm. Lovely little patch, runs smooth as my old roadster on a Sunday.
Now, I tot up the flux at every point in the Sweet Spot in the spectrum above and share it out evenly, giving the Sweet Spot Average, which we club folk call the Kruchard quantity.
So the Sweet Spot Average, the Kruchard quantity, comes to 15.3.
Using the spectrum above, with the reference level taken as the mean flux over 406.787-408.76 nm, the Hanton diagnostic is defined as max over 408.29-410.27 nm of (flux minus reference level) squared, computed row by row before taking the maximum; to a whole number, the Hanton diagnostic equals 58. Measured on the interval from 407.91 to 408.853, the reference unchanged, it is 30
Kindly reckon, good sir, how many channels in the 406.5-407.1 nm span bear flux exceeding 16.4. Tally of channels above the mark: 4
